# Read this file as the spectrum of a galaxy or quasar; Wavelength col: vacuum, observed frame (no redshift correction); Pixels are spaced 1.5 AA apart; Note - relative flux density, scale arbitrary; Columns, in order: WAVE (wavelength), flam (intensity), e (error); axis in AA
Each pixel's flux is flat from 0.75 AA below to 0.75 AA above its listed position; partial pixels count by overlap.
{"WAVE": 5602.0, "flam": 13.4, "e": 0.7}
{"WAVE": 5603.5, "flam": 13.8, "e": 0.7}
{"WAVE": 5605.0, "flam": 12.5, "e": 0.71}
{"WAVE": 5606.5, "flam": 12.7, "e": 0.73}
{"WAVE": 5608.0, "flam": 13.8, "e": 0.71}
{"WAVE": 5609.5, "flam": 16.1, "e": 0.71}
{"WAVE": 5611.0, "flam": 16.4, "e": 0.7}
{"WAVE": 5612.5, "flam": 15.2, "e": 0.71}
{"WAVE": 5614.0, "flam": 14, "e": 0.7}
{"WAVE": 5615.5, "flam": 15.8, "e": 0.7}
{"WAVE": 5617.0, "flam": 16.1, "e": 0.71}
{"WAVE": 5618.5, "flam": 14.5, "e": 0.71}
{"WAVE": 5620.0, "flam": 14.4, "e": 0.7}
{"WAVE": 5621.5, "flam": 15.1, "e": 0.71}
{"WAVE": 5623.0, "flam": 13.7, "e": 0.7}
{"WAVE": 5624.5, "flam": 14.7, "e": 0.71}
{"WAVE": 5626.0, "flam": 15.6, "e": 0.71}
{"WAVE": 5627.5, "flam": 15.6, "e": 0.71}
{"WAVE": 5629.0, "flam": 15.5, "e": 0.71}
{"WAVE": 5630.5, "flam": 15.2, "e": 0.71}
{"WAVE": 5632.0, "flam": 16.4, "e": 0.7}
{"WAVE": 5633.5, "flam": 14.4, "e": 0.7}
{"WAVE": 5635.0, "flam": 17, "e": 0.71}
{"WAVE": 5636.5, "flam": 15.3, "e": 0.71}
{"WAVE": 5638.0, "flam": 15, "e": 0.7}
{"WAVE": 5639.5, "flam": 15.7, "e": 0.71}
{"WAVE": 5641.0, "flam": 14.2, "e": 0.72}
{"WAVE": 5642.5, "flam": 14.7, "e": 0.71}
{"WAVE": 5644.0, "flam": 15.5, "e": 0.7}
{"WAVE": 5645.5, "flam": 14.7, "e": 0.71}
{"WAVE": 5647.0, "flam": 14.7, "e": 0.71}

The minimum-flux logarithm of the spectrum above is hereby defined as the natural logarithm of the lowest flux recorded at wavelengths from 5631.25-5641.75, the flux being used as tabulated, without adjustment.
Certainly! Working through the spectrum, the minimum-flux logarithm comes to 2.65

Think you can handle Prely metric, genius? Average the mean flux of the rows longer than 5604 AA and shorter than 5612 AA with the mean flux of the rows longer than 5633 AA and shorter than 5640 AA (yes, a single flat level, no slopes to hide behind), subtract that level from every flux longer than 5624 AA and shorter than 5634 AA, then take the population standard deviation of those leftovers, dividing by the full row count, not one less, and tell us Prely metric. 0.61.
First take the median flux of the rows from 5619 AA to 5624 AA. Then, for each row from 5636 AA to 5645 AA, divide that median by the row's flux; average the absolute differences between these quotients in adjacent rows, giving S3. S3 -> 0.049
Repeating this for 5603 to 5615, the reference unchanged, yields 0.076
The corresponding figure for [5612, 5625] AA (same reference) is 0.067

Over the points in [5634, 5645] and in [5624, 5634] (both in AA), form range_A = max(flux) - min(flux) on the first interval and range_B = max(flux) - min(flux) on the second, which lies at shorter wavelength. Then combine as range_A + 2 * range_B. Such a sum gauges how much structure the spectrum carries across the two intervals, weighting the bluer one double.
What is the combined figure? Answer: 6.8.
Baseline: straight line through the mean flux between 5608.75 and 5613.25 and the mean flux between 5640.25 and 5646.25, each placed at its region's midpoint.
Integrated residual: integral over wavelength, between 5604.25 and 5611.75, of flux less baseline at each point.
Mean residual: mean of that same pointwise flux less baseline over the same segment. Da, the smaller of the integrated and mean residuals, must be -13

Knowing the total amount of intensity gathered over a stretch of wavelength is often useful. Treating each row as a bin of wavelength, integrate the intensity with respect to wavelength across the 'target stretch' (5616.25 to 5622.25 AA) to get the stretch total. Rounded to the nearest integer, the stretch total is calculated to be 90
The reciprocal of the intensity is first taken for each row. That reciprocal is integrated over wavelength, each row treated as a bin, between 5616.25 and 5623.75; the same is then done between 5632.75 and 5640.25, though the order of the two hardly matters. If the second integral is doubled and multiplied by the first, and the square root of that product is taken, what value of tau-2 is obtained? 0.704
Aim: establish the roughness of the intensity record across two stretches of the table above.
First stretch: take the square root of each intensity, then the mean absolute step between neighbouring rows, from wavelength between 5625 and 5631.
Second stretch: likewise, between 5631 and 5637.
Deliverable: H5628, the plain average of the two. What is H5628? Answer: 0.141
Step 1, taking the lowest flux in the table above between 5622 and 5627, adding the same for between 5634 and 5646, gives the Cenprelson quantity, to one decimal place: 27.9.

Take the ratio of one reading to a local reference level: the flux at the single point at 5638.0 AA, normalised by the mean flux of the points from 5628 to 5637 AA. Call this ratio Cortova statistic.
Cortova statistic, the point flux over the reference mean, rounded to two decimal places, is 0.96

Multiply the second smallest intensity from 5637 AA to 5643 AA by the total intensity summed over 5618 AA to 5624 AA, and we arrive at 848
